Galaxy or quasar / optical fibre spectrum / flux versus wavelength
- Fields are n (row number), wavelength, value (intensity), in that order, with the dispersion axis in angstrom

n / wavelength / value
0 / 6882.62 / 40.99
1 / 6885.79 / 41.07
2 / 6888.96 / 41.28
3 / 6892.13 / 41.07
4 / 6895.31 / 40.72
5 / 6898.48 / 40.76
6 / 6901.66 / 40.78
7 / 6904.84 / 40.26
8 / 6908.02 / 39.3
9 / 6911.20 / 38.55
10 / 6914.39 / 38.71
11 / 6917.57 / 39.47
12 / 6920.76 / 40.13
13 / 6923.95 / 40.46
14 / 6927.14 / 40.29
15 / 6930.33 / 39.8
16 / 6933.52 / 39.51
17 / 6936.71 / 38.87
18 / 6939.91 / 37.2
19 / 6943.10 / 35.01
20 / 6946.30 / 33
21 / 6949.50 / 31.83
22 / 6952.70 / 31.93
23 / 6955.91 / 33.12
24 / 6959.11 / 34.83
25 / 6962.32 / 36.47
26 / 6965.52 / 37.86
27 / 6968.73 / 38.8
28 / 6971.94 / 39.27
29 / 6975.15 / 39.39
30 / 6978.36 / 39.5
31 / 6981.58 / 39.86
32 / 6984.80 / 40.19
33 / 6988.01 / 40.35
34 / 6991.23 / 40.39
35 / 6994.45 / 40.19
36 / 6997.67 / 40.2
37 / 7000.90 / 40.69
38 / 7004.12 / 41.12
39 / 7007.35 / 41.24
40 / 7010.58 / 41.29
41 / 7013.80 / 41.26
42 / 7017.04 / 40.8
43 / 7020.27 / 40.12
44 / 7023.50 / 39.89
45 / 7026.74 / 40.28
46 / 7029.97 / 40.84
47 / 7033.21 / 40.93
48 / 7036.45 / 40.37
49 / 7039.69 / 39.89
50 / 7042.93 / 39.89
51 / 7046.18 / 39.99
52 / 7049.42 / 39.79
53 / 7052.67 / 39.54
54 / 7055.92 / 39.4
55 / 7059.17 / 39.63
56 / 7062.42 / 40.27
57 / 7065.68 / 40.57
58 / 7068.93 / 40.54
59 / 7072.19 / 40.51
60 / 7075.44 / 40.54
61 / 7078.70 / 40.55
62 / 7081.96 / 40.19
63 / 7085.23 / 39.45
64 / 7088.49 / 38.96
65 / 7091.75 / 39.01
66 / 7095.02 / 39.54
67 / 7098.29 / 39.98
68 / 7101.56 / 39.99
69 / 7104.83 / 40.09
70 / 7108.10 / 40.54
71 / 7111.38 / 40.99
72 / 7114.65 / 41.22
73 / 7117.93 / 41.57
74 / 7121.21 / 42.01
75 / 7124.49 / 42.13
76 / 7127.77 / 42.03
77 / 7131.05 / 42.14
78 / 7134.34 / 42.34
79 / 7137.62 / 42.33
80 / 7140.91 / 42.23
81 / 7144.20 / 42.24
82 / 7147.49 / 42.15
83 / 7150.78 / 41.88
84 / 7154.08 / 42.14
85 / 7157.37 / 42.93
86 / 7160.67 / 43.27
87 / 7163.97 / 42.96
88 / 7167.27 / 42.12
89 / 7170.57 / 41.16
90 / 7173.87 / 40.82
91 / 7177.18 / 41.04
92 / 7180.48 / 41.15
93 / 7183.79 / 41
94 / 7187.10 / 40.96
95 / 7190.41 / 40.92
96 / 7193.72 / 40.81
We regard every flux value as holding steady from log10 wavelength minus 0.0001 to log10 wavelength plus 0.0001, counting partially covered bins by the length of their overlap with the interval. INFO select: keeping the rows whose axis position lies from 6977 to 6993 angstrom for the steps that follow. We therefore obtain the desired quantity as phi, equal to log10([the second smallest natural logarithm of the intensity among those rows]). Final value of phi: 0.566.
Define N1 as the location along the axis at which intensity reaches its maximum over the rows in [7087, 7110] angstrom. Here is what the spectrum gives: 7108.10 angstrom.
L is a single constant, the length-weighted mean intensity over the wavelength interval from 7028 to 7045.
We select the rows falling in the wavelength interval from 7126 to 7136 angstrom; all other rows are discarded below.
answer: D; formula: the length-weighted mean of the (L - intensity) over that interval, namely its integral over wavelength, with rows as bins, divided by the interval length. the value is -1.8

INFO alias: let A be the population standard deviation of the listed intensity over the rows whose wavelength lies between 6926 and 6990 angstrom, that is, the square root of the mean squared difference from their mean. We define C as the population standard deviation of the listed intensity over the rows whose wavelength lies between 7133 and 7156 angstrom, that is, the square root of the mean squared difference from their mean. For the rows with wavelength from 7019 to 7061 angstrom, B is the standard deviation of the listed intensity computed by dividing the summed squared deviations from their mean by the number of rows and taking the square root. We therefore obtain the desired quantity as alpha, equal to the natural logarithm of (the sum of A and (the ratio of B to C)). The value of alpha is 1.79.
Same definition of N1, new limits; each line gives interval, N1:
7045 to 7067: 7065.68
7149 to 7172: 7160.67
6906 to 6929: 6923.95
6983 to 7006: 7004.12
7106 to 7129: 7124.49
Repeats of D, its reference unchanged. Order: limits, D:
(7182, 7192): -0.6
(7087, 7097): 1.2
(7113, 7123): -1.2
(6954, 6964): 5.6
